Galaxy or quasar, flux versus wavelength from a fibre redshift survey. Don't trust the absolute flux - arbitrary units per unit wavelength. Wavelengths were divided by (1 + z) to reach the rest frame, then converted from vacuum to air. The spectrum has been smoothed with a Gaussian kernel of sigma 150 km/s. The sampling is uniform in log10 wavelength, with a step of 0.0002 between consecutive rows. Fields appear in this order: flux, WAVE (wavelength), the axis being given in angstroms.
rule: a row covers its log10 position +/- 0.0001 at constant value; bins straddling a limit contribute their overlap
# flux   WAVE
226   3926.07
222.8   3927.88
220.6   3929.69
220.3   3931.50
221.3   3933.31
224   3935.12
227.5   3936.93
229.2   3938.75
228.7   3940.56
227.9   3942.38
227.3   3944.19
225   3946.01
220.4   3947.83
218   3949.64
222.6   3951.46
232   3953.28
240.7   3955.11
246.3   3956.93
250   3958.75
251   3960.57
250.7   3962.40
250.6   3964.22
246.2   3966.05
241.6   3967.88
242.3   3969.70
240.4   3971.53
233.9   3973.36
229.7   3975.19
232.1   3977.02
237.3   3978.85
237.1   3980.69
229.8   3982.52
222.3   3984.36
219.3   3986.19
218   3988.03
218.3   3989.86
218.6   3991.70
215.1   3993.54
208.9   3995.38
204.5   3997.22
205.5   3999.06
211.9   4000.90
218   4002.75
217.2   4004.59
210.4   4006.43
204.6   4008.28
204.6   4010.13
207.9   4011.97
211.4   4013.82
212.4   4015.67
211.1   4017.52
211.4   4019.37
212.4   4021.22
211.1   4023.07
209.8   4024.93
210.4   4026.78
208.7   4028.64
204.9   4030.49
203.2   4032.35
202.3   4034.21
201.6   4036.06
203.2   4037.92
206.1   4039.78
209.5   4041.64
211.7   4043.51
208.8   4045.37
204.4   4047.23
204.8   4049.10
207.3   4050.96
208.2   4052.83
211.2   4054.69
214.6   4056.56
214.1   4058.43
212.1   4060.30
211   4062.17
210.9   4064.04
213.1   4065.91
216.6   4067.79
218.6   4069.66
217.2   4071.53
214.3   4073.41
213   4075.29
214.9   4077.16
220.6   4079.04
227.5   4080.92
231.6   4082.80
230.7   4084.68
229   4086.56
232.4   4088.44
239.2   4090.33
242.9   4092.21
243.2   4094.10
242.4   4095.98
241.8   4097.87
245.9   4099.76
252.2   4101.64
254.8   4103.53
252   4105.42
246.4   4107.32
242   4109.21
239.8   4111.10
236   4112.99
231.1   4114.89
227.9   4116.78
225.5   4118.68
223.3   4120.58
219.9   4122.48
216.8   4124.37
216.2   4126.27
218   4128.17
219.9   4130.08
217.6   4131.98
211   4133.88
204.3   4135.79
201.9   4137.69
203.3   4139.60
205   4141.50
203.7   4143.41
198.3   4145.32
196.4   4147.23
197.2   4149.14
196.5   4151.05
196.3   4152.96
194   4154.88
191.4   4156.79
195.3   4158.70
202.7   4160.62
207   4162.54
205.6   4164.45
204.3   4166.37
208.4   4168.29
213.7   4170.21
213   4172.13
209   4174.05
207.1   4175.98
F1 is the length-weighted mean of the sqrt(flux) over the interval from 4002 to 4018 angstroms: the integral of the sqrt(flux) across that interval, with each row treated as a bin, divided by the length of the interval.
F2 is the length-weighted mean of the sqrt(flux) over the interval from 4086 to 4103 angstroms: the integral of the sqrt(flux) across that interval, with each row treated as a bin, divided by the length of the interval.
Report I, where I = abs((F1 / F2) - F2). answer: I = 14.6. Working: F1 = 14.5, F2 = 15.54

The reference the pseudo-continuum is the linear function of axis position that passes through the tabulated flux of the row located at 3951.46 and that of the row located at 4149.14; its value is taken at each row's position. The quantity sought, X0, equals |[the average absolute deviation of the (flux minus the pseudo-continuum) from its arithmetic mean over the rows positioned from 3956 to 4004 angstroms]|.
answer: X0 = 11.6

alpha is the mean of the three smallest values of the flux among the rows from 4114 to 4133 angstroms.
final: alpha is 217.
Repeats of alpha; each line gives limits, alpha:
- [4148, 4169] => 194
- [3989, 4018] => 205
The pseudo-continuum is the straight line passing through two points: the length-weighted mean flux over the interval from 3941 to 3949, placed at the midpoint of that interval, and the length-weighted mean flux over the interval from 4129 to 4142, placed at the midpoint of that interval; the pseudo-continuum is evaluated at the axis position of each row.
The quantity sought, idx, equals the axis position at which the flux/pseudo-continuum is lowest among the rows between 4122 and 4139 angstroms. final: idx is 4137.69 angstroms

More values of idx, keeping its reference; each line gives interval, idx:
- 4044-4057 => 4047.23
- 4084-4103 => 4086.56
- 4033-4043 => 4036.06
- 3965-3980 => 3975.19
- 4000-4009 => 4008.28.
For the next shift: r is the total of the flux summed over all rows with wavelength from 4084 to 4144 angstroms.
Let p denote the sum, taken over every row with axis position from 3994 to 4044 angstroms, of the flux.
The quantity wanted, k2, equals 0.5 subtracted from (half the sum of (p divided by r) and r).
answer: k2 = 3658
